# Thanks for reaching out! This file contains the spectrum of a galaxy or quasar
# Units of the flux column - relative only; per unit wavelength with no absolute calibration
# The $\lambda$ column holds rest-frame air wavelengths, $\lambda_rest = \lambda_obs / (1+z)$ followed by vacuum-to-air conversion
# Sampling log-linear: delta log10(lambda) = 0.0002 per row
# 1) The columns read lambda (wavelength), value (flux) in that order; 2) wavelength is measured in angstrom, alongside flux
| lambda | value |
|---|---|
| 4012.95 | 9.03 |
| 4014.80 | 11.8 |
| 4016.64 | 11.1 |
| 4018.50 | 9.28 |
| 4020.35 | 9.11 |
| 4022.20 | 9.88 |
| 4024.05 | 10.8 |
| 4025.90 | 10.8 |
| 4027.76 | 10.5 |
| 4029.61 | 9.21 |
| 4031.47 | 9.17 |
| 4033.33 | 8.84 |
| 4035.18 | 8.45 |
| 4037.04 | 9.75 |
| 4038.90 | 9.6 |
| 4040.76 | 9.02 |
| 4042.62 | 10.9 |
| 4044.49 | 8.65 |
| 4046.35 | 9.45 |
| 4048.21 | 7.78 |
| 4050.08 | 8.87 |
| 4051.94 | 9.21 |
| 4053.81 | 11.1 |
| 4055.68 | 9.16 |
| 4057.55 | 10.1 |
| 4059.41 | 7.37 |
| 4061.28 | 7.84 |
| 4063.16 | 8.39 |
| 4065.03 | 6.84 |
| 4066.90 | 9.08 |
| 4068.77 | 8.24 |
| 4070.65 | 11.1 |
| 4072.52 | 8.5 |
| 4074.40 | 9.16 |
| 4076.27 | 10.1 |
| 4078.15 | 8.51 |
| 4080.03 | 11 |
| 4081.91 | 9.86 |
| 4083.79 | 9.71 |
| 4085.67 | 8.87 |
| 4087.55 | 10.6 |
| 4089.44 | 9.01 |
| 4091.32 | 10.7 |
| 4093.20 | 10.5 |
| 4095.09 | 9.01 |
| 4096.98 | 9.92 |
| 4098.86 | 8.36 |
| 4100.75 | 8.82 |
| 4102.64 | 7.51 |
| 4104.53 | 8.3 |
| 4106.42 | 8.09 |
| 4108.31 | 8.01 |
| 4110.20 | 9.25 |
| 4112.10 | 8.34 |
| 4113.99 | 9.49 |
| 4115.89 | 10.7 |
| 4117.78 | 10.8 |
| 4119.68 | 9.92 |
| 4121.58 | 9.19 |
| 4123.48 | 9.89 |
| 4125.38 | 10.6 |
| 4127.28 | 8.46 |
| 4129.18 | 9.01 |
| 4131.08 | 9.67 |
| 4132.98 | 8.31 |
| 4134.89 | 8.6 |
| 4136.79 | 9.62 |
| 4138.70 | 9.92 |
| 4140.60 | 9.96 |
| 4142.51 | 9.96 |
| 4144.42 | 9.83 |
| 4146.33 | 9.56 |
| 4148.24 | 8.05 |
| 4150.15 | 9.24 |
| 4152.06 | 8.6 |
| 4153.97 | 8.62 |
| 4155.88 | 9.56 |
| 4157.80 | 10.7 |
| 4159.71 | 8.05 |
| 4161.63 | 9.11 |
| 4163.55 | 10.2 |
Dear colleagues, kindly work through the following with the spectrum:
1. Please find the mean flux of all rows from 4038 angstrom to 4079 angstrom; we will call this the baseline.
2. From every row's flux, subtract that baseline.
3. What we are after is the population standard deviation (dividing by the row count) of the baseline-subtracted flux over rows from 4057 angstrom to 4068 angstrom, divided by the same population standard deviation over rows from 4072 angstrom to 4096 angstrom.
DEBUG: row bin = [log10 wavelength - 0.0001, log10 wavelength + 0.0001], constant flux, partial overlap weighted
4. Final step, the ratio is 1.30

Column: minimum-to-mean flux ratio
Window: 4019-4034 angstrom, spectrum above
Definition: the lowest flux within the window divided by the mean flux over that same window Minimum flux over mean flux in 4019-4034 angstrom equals 0.903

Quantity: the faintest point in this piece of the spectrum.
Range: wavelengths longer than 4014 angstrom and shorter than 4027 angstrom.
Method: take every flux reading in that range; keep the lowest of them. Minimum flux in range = 9.11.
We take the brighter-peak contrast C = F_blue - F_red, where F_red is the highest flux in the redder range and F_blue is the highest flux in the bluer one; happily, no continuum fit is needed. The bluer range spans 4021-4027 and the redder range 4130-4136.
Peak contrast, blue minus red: 1.1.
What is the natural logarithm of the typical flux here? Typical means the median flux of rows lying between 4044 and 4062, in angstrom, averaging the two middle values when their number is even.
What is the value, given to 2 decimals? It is 2.20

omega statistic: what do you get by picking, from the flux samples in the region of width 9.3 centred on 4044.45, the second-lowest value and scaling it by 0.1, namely 0.865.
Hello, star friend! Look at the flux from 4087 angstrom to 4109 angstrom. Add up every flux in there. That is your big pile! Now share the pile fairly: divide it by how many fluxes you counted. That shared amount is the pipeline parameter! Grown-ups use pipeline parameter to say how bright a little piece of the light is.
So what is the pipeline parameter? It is 9.1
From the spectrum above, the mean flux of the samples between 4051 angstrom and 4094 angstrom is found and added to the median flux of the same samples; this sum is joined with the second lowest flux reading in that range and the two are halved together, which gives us 12.9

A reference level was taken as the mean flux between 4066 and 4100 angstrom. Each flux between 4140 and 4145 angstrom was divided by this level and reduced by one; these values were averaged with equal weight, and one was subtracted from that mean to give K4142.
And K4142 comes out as -0.96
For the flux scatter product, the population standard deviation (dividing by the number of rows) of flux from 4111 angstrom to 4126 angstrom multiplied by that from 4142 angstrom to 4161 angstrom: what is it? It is 0.66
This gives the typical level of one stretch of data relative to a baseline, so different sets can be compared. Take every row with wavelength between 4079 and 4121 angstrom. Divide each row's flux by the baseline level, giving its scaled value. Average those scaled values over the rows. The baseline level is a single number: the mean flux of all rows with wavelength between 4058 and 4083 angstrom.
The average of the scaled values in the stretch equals 1.05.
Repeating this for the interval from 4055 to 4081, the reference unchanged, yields 1.00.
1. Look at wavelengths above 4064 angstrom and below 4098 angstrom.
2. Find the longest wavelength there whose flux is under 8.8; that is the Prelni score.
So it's 4078.15 angstrom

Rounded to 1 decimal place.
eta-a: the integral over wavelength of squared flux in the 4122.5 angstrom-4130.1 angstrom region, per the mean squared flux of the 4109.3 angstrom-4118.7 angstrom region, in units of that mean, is 7.2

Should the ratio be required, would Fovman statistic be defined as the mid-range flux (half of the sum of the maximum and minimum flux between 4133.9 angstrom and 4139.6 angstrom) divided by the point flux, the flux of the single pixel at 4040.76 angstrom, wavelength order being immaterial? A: 1.03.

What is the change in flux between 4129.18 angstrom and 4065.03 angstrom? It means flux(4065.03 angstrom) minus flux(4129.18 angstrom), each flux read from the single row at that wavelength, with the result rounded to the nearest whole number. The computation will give -2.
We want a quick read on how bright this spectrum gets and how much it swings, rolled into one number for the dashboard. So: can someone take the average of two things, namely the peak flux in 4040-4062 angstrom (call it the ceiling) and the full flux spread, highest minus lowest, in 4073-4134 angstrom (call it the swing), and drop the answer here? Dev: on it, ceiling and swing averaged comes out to 7.3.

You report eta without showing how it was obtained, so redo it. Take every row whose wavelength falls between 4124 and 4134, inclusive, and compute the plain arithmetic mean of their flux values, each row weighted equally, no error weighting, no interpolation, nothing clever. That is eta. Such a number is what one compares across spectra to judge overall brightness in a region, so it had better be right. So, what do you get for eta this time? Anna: 9.2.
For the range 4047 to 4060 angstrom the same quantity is 9.1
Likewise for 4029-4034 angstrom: 9.1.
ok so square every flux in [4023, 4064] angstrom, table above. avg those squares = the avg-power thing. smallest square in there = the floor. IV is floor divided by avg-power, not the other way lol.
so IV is 0.62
